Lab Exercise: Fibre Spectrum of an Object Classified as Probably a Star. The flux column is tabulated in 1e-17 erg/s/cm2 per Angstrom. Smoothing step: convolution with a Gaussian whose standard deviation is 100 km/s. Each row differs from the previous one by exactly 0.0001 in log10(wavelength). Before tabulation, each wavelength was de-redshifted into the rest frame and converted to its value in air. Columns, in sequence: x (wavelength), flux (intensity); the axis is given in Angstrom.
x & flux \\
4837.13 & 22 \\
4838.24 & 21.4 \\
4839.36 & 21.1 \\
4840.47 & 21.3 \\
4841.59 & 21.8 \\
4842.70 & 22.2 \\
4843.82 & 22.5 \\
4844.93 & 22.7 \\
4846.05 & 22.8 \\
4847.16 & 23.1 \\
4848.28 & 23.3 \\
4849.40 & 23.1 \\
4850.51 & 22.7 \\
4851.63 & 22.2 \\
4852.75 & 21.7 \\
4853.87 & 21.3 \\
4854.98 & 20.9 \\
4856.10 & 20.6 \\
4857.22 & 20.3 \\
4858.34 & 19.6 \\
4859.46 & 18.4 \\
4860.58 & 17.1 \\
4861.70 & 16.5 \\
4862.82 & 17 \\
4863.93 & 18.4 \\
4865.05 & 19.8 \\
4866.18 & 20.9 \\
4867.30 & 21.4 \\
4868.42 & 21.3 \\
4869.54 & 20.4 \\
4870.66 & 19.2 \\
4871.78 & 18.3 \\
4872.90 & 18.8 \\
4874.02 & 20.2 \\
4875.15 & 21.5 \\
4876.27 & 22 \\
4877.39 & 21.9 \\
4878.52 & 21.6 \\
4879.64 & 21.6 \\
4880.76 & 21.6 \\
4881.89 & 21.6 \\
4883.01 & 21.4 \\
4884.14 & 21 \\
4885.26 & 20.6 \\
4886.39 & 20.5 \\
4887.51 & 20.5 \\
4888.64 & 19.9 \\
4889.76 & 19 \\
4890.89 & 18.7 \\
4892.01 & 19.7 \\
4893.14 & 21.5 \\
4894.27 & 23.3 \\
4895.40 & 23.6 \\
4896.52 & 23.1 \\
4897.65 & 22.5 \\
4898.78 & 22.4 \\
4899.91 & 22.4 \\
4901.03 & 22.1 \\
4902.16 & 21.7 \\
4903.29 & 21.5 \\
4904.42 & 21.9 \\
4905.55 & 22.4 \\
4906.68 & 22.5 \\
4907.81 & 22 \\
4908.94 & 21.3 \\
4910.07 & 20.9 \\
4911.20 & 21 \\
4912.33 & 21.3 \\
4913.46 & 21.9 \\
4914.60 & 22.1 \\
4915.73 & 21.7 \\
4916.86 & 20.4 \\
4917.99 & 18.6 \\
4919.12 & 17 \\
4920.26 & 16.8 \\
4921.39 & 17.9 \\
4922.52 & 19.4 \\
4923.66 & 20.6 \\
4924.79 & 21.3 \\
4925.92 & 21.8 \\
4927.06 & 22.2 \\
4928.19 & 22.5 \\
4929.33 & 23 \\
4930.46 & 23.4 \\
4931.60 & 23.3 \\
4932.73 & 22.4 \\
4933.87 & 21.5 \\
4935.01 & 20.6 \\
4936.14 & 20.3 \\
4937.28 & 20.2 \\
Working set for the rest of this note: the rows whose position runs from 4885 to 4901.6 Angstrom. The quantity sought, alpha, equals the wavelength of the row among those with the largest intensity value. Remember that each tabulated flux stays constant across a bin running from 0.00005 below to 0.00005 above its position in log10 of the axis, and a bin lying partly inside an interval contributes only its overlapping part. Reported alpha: 4895.40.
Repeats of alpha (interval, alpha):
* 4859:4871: 4867.30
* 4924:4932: 4930.46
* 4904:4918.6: 4906.68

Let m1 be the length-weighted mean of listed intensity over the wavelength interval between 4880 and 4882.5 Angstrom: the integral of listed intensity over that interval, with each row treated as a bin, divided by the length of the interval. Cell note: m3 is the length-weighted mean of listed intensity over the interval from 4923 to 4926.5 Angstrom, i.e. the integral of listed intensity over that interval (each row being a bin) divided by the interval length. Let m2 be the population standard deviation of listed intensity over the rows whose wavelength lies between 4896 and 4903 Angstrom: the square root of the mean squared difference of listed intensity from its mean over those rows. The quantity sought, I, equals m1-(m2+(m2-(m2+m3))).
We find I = 42.4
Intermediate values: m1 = 21.6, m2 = 0.4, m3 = 21.2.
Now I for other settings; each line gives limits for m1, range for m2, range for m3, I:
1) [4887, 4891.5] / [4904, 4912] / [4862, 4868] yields 38.3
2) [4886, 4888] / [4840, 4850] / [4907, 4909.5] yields 41.7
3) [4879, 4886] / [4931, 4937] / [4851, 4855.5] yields 41.7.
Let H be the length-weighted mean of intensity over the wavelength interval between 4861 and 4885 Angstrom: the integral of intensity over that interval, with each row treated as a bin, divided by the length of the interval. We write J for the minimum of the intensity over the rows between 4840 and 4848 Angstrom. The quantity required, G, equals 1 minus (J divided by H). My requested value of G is -0.05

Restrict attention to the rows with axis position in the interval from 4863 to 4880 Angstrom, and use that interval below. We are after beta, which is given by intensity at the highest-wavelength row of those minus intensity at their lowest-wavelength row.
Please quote 3.2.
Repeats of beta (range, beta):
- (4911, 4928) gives 1.2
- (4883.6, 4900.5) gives 1.4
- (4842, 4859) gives -2.6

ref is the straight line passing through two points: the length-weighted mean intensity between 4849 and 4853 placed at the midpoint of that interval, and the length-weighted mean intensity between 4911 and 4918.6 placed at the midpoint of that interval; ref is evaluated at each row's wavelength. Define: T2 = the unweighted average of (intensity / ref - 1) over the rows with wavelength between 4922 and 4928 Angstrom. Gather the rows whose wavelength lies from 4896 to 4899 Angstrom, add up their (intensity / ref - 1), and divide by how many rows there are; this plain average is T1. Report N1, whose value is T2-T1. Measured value -0.05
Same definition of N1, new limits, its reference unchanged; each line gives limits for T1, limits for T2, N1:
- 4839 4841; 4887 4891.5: -0.03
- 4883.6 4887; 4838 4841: -0.02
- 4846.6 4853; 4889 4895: -0.06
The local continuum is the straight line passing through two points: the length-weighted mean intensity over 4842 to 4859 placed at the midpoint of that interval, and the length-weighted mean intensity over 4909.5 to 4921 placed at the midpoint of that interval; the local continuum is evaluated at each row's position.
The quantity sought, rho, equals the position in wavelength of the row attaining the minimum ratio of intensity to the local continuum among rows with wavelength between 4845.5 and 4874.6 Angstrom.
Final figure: 4861.70 Angstrom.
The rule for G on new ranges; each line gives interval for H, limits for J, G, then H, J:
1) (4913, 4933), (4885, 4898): 0.10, 20.9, 18.7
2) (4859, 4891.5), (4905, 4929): 0.16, 20.0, 16.8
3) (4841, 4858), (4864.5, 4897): 0.17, 22.0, 18.3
